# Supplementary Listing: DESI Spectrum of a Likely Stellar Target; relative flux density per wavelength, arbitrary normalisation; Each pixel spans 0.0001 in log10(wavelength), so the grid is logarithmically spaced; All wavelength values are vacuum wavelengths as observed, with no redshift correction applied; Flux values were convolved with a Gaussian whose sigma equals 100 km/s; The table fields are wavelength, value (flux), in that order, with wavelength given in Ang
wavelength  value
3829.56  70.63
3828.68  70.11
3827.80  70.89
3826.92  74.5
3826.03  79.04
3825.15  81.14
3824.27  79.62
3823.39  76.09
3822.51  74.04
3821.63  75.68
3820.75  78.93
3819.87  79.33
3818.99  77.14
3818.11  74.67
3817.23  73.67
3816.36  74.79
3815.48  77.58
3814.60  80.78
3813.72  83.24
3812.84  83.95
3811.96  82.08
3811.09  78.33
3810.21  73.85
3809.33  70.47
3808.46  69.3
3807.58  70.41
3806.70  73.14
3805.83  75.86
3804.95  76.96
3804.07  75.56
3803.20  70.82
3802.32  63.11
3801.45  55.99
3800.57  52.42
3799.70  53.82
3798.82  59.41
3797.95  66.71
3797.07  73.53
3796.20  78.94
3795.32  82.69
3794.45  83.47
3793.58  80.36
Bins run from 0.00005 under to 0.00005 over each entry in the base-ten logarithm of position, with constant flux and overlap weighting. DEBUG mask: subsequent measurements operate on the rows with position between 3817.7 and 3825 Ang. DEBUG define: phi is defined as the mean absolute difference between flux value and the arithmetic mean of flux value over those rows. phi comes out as 2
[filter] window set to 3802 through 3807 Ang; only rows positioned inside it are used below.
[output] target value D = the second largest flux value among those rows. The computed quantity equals 75.86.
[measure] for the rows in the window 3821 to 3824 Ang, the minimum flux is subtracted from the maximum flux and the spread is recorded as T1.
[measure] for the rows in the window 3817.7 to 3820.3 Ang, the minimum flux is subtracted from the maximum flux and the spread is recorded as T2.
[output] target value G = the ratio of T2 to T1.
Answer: 2.27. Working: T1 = 2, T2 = 5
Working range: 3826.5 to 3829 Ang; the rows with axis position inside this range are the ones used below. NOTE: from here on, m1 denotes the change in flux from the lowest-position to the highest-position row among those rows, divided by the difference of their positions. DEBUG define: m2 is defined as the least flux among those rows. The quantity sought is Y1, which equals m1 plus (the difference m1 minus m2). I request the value -75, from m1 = -2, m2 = 70.11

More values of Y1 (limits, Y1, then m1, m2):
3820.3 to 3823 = -80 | -3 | 74.04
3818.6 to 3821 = -75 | 1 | 77.14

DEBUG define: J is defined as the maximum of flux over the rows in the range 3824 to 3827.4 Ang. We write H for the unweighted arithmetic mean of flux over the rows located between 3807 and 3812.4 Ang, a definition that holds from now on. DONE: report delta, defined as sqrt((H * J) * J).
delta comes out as 698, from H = 74.1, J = 81.14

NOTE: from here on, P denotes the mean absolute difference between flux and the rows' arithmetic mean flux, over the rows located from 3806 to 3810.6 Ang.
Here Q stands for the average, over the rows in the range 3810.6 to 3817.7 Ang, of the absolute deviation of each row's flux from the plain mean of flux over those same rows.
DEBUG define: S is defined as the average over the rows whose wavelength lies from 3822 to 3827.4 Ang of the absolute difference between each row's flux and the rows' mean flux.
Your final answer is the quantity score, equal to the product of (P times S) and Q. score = 13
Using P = 1.6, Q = 3.2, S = 2.5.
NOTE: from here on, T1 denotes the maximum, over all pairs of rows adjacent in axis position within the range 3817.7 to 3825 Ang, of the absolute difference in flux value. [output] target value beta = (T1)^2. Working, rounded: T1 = 3.5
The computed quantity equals 12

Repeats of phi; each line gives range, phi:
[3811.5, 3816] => 2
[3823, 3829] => 3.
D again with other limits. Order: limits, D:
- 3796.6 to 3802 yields 66.71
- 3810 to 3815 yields 83.24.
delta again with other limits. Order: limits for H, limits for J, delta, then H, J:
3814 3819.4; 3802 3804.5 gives 661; 76.4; 75.56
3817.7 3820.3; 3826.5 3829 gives 654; 77.0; 74.5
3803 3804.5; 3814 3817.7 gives 691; 73.2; 80.78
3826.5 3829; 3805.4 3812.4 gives 696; 71.8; 82.08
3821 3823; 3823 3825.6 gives 702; 74.9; 81.14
